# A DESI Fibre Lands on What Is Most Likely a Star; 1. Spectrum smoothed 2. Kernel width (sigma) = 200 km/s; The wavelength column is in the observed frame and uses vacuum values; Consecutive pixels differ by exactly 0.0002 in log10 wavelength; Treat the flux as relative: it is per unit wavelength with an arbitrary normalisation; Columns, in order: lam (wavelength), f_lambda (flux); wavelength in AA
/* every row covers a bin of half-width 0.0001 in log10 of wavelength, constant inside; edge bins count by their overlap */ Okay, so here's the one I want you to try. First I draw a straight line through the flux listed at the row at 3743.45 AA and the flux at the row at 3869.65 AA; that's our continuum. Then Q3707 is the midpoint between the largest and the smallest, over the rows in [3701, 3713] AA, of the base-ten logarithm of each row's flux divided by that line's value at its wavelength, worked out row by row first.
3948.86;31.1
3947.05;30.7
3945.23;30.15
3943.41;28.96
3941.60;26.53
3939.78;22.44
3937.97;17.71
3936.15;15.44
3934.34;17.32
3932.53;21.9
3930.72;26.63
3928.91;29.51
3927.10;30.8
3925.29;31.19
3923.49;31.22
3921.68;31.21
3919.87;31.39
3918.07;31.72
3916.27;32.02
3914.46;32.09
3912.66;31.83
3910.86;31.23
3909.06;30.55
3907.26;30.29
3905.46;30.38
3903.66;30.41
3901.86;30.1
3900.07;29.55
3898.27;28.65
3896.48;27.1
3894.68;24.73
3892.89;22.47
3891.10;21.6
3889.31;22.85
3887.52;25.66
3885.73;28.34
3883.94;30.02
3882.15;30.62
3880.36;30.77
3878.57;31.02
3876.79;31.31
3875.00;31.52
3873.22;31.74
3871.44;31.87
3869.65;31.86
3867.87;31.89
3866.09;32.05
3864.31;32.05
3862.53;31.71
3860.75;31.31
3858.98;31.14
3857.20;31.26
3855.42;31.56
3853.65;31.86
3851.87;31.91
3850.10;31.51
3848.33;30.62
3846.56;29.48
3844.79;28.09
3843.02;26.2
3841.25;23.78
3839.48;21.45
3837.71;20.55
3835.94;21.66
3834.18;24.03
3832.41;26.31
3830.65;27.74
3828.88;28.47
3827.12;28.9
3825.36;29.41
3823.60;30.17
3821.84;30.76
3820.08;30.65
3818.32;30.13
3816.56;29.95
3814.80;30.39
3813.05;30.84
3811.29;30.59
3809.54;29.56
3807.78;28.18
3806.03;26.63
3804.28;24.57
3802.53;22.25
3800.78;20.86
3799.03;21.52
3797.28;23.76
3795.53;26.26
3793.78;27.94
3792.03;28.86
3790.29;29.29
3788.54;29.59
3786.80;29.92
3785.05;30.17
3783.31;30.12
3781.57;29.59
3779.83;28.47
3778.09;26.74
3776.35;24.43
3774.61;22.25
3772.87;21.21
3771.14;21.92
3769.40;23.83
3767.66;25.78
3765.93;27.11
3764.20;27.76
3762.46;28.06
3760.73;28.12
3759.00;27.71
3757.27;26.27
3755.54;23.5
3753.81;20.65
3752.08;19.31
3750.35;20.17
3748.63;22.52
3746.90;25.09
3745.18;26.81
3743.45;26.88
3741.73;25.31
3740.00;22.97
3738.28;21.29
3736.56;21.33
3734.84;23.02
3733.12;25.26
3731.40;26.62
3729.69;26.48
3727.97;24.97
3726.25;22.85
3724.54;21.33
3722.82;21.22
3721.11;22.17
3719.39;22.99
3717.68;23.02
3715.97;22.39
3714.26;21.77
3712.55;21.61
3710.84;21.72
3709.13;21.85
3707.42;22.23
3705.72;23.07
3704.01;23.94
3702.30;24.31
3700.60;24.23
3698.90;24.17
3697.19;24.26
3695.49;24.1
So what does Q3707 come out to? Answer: -0.046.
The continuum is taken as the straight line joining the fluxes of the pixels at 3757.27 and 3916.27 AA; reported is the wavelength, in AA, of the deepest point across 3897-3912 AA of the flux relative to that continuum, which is 3898.27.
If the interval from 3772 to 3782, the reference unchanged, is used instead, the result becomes 3772.87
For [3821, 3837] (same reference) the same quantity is 3835.94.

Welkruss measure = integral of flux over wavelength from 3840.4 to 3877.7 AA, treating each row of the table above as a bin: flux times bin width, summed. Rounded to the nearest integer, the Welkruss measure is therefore 1146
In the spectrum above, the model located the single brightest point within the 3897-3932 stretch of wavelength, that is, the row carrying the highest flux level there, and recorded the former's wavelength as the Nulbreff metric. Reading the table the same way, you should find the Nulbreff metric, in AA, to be 3914.46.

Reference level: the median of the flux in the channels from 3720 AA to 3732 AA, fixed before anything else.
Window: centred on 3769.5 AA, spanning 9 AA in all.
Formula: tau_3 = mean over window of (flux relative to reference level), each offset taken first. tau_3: 1.1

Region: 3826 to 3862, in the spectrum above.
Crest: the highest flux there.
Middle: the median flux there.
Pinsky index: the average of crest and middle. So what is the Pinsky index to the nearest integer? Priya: 30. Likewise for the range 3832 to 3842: 25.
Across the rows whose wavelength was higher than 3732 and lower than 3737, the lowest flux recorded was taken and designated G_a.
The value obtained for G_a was 21.33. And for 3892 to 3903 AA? 22.47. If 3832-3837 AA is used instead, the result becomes 21.66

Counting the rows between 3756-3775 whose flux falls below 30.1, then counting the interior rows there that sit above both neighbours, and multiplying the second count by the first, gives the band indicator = 11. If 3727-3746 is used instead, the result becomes 22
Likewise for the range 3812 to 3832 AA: 5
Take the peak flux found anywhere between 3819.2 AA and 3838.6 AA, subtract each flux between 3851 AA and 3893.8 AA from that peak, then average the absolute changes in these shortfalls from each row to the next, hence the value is 0.57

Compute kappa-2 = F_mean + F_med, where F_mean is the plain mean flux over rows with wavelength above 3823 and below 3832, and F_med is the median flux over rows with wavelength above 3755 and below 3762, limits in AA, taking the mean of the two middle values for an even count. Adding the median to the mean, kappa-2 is 56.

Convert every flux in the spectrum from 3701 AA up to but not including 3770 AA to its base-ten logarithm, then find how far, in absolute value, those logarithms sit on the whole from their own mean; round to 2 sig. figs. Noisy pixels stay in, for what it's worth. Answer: 0.037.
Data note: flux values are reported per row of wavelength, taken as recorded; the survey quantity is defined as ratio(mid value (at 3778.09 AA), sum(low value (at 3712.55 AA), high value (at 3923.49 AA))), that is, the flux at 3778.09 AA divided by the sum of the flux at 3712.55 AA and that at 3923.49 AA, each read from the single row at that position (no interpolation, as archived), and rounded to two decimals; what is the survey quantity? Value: 0.51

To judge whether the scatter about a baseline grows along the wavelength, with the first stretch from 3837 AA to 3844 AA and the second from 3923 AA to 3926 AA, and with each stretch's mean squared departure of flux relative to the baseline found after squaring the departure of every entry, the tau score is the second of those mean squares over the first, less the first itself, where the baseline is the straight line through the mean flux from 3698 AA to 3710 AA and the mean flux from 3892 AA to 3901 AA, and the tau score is -10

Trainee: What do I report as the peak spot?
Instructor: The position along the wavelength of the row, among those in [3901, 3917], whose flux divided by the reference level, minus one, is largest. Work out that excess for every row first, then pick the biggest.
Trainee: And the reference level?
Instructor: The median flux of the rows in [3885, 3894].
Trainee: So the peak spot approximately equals 3914.46 AA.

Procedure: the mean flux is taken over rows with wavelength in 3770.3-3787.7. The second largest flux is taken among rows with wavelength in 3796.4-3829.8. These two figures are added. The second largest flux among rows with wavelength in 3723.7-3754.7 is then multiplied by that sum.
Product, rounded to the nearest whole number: 1535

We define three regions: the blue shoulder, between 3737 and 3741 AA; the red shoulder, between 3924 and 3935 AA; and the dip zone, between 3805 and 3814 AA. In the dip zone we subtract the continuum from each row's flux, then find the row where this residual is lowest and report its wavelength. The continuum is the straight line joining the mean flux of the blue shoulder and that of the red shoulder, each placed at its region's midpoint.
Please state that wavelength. 3806.03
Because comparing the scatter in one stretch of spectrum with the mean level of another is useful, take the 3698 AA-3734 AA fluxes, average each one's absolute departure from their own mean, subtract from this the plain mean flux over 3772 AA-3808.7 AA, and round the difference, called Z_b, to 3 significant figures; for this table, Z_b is -25.0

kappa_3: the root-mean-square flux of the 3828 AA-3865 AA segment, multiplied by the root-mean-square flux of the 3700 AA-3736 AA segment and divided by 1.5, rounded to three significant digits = 441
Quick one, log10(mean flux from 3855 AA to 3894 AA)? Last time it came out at 1.47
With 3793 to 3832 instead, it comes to 1.44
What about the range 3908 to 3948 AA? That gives 1.44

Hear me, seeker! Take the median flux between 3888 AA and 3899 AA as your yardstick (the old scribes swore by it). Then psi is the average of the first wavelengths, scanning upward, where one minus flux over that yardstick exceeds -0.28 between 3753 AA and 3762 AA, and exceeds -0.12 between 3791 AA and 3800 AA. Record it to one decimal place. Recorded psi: 3774.7 AA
